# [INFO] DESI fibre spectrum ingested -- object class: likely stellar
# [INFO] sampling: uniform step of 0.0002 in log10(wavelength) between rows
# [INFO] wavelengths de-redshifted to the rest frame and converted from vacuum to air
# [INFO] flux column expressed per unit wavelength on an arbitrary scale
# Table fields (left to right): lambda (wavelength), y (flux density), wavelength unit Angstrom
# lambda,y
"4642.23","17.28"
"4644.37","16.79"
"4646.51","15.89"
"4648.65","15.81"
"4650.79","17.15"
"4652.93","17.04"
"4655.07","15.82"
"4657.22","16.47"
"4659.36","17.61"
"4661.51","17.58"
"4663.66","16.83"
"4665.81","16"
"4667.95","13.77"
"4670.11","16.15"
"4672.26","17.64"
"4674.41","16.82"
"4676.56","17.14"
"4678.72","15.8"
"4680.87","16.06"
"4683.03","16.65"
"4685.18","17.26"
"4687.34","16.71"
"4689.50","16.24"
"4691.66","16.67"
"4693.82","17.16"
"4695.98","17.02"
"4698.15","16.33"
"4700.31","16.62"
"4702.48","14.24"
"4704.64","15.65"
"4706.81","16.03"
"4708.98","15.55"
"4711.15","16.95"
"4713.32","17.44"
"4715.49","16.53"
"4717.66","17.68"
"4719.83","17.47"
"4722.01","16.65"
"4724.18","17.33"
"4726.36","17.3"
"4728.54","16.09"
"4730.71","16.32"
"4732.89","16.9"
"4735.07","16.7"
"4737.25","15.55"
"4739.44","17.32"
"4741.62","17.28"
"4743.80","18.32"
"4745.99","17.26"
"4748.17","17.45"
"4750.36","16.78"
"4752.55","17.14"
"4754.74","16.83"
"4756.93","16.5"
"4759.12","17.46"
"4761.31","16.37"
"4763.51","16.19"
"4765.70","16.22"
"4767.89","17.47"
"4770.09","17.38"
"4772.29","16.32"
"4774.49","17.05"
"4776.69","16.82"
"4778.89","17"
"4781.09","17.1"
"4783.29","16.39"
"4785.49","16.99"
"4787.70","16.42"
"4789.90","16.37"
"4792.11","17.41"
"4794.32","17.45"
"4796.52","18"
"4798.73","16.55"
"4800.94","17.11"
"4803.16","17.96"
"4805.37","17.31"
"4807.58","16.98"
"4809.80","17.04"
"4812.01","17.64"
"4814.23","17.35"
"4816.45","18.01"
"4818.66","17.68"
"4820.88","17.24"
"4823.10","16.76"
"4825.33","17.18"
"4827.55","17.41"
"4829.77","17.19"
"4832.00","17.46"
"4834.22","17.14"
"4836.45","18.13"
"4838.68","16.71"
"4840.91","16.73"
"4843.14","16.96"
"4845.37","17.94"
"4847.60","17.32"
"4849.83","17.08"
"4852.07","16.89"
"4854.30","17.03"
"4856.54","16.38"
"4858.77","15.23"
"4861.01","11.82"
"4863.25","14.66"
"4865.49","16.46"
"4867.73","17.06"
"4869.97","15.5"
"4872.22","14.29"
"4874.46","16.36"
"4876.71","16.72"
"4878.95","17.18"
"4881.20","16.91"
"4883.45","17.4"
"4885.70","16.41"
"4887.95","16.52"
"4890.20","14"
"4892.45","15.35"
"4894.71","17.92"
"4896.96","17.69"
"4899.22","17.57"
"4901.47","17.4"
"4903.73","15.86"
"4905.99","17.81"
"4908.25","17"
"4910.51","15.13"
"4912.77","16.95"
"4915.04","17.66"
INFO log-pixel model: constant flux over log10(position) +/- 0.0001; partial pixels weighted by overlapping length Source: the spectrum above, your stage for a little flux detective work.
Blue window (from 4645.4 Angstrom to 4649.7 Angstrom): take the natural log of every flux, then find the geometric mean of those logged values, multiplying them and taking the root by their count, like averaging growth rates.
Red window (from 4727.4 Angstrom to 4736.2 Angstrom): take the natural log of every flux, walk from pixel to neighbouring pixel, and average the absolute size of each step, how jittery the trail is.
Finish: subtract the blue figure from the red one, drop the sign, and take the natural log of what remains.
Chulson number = 1.01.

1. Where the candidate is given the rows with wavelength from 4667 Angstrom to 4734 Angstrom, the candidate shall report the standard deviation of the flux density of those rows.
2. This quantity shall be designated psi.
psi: 0.9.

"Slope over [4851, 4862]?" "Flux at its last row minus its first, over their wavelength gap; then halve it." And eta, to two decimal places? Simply -0.28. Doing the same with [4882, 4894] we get -0.11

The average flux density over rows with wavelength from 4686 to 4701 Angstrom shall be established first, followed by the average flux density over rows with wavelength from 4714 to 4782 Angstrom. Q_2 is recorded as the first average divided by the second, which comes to 0.99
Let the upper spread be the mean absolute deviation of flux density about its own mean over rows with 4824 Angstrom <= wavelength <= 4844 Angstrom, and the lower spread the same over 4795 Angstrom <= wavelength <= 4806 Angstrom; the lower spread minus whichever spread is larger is 0.0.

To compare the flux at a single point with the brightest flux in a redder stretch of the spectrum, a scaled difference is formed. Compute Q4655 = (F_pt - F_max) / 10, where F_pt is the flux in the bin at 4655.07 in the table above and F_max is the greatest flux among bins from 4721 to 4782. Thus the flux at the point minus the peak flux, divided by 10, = -0.25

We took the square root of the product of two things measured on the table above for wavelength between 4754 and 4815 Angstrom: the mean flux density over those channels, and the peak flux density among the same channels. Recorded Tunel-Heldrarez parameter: 17.49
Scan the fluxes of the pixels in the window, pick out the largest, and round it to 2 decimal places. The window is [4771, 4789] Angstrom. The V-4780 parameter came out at 17.10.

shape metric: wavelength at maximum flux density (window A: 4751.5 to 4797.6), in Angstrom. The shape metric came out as 4796.52 Angstrom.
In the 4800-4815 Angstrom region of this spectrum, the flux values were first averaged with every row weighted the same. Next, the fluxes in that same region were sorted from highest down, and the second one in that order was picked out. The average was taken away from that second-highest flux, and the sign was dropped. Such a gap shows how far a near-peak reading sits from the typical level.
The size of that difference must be 0.30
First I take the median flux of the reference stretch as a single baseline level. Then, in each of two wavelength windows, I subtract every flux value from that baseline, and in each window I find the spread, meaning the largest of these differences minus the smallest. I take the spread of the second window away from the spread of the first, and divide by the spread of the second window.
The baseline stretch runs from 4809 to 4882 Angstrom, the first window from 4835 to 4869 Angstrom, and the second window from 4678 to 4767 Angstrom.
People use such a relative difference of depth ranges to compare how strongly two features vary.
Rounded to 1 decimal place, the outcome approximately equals 0.5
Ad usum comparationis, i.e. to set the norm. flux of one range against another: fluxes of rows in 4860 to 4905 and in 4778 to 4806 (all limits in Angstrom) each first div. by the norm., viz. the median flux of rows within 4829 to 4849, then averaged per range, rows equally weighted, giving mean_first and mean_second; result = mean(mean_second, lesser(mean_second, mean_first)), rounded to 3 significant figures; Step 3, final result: 0.967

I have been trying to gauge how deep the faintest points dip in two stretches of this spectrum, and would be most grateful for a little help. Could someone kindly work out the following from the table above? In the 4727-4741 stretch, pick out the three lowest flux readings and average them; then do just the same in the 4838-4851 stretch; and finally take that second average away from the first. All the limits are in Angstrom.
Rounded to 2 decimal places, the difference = -0.81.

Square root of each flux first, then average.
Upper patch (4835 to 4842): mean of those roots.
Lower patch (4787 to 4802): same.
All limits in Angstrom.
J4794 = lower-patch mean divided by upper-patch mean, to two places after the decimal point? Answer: 1.00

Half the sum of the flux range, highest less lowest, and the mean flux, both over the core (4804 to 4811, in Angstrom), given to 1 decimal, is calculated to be 8.7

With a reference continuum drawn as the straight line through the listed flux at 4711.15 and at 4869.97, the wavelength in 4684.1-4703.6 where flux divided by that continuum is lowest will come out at 4702.48 Angstrom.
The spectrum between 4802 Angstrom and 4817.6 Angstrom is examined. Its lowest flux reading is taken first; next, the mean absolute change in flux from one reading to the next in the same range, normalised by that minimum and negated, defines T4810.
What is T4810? -0.025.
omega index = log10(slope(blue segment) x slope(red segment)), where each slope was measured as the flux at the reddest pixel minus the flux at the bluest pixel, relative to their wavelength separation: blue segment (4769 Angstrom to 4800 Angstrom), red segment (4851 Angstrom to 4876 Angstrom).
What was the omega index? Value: -3.2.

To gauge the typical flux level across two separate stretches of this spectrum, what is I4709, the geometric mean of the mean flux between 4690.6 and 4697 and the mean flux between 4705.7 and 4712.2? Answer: 16.6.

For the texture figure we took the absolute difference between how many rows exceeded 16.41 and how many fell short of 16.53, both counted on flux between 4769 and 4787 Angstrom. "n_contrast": 4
